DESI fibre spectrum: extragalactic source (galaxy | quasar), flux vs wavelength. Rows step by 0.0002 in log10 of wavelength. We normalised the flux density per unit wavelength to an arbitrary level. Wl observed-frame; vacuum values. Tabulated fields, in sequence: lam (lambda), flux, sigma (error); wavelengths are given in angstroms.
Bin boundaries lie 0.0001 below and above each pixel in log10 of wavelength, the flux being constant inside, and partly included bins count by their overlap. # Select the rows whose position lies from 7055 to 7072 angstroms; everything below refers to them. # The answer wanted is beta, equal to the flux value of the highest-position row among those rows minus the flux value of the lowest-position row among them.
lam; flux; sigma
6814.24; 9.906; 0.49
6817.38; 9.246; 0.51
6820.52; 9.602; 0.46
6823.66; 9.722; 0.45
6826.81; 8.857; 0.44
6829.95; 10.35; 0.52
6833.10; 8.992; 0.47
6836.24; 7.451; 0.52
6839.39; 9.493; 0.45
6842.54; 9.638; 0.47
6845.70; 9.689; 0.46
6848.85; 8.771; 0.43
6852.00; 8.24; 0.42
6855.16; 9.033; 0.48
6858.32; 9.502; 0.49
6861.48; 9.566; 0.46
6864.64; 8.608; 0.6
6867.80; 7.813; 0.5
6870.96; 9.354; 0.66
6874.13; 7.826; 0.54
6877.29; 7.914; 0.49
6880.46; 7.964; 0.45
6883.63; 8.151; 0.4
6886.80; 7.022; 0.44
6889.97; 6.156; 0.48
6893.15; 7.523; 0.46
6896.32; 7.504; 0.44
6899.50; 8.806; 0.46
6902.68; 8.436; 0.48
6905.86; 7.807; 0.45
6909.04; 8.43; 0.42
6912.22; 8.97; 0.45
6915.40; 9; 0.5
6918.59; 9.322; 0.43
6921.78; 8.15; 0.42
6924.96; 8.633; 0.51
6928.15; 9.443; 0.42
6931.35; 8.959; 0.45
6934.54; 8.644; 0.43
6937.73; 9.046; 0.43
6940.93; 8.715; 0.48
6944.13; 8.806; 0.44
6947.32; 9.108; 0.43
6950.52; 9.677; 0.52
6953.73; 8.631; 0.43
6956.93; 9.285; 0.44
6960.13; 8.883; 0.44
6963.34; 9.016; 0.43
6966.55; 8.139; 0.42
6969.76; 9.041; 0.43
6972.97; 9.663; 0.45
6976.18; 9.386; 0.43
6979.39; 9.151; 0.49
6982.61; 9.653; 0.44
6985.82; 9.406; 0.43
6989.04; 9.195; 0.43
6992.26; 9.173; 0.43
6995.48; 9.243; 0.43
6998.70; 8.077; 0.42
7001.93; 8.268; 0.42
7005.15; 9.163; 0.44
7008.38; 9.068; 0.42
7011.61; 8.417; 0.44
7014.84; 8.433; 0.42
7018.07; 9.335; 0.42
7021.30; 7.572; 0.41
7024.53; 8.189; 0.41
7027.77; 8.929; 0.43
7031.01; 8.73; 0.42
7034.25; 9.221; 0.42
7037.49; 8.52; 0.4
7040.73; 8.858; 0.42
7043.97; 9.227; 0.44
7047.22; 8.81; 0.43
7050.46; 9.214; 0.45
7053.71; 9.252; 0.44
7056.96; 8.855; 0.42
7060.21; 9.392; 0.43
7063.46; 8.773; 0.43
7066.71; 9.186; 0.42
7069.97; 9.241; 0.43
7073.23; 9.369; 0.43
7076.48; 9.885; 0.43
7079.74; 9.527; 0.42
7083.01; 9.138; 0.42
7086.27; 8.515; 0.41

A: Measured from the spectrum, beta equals 0.4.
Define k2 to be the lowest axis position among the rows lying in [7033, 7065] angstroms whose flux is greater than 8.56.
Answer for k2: 7034.25 angstroms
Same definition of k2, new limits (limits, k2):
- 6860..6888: 6861.48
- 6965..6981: 6969.76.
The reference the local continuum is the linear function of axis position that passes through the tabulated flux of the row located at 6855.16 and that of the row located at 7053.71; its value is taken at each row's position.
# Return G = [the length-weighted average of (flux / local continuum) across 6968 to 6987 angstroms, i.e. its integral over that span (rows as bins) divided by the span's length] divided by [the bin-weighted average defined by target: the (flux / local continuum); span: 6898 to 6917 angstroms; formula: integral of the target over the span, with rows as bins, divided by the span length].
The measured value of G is 1.08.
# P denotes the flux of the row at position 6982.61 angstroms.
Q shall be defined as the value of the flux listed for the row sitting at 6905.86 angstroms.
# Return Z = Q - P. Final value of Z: -1.8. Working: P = 9.653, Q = 7.807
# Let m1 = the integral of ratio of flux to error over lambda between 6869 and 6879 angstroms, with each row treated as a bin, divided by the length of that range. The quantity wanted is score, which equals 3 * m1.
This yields 45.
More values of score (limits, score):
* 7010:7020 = 61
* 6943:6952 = 60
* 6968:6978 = 64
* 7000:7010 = 62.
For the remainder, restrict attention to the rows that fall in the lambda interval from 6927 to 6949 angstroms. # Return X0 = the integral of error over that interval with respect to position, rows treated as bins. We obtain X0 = 9.7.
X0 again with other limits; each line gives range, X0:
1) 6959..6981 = 9.7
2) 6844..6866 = 10.5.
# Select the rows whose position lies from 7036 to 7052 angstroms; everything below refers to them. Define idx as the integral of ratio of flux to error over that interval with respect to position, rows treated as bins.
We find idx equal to 334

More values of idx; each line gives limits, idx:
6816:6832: 322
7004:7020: 332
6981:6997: 346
